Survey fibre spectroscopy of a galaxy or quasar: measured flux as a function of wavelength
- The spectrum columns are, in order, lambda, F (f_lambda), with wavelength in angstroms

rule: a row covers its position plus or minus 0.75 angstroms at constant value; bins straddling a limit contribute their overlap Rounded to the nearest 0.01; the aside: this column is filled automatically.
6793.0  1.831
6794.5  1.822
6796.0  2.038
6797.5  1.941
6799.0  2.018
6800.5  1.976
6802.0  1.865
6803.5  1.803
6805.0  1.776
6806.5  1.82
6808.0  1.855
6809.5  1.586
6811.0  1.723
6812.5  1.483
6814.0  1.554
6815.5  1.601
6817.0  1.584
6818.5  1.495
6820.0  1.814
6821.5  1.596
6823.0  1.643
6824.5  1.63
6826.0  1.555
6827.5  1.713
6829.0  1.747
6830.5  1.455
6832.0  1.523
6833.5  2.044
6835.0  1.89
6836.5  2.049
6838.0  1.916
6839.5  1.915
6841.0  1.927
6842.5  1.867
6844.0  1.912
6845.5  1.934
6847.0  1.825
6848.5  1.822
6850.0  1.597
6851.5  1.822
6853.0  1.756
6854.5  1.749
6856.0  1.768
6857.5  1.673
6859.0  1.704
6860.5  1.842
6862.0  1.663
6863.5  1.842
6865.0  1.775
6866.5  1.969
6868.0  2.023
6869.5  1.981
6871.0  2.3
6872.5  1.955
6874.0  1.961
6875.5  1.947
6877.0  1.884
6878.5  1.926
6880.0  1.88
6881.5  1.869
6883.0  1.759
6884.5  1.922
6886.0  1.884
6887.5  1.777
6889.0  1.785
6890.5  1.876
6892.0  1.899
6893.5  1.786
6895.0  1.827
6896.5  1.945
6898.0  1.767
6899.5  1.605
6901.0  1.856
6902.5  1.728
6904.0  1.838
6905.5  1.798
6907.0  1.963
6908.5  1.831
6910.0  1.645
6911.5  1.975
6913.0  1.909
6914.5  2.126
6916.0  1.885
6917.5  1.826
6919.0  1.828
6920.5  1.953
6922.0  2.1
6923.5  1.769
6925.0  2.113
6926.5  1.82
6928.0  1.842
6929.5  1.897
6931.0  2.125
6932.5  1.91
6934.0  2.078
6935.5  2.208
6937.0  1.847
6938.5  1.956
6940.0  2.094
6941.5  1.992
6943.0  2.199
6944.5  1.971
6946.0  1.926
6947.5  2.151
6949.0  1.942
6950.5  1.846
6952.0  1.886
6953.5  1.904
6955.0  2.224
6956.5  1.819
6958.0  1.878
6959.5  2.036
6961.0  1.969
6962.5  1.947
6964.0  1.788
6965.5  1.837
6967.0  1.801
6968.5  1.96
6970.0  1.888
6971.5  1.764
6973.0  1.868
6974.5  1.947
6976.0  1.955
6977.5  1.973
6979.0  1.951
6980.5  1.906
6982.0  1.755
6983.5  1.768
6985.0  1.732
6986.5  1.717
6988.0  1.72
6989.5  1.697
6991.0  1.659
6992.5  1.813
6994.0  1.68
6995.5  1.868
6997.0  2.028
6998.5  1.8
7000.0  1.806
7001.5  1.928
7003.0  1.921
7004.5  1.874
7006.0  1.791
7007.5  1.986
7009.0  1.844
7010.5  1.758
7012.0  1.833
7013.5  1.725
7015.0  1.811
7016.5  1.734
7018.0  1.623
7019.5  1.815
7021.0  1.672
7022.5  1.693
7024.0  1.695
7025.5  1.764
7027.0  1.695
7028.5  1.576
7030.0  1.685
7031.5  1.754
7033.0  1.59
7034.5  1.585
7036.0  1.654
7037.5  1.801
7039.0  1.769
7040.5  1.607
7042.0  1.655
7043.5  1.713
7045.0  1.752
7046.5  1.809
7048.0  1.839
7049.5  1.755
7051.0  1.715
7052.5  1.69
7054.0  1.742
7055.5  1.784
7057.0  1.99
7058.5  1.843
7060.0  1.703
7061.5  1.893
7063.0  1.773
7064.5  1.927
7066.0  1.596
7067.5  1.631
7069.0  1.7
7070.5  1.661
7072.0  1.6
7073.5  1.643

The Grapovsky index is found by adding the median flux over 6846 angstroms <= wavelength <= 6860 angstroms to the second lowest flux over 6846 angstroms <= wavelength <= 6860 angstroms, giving 3.43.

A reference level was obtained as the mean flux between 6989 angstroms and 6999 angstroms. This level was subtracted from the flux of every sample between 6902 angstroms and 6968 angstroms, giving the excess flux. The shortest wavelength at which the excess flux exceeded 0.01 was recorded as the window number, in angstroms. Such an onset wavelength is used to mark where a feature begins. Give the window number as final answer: 6904.0 angstroms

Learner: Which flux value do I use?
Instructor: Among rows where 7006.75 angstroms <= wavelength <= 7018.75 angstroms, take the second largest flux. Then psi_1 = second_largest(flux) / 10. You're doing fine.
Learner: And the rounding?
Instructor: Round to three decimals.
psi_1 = 0.184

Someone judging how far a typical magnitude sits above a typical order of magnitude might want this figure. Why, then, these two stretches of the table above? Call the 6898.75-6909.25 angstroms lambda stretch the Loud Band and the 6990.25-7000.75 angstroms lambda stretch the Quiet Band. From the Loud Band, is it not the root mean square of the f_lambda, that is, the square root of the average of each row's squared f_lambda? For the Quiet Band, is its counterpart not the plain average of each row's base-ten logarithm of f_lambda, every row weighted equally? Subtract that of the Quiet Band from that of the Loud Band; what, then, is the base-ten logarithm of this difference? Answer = 0.190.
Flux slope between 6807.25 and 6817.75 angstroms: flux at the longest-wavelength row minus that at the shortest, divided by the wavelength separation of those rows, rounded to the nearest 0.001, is -0.030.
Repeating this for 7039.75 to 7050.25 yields 0.016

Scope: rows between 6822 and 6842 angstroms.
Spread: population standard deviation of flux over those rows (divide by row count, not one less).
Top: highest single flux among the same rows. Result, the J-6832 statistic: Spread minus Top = -1.86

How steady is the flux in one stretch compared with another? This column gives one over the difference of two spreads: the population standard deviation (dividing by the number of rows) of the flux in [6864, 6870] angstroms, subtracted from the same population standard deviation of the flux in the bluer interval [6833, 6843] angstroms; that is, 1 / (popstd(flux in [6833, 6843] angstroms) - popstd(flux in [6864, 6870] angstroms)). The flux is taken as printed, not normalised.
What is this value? -35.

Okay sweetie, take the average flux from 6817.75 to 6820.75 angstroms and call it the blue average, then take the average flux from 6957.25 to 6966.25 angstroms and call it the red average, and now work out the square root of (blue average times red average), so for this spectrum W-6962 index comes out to 1.78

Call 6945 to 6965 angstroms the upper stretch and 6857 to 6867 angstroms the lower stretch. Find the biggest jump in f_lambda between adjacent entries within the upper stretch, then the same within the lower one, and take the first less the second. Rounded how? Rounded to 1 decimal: 0.2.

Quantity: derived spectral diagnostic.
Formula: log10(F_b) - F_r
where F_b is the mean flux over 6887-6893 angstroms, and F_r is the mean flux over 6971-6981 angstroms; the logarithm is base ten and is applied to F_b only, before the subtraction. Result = -1.65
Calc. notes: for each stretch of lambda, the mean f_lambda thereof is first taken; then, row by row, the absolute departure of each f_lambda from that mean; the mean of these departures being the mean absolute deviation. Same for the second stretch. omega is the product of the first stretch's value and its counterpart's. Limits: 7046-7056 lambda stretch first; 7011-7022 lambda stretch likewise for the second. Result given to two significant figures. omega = 0.0027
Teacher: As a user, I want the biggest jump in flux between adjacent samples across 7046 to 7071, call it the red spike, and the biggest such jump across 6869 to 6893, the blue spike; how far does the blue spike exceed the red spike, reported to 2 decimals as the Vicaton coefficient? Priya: 0.01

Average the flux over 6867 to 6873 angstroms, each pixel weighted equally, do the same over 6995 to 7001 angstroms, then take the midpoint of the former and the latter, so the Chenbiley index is 1.97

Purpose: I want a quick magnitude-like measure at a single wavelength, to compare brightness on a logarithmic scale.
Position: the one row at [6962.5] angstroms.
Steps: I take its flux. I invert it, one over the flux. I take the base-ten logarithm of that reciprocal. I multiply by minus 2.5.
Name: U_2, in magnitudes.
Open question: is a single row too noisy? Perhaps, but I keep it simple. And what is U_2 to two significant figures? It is 0.72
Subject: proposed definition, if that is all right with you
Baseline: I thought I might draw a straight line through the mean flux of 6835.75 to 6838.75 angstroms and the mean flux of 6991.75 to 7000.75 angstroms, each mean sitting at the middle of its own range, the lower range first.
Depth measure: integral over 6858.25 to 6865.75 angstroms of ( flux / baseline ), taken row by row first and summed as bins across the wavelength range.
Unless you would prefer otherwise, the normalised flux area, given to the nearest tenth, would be 6.8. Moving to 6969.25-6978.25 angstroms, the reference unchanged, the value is 9.2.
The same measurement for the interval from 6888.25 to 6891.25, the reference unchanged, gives 2.8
